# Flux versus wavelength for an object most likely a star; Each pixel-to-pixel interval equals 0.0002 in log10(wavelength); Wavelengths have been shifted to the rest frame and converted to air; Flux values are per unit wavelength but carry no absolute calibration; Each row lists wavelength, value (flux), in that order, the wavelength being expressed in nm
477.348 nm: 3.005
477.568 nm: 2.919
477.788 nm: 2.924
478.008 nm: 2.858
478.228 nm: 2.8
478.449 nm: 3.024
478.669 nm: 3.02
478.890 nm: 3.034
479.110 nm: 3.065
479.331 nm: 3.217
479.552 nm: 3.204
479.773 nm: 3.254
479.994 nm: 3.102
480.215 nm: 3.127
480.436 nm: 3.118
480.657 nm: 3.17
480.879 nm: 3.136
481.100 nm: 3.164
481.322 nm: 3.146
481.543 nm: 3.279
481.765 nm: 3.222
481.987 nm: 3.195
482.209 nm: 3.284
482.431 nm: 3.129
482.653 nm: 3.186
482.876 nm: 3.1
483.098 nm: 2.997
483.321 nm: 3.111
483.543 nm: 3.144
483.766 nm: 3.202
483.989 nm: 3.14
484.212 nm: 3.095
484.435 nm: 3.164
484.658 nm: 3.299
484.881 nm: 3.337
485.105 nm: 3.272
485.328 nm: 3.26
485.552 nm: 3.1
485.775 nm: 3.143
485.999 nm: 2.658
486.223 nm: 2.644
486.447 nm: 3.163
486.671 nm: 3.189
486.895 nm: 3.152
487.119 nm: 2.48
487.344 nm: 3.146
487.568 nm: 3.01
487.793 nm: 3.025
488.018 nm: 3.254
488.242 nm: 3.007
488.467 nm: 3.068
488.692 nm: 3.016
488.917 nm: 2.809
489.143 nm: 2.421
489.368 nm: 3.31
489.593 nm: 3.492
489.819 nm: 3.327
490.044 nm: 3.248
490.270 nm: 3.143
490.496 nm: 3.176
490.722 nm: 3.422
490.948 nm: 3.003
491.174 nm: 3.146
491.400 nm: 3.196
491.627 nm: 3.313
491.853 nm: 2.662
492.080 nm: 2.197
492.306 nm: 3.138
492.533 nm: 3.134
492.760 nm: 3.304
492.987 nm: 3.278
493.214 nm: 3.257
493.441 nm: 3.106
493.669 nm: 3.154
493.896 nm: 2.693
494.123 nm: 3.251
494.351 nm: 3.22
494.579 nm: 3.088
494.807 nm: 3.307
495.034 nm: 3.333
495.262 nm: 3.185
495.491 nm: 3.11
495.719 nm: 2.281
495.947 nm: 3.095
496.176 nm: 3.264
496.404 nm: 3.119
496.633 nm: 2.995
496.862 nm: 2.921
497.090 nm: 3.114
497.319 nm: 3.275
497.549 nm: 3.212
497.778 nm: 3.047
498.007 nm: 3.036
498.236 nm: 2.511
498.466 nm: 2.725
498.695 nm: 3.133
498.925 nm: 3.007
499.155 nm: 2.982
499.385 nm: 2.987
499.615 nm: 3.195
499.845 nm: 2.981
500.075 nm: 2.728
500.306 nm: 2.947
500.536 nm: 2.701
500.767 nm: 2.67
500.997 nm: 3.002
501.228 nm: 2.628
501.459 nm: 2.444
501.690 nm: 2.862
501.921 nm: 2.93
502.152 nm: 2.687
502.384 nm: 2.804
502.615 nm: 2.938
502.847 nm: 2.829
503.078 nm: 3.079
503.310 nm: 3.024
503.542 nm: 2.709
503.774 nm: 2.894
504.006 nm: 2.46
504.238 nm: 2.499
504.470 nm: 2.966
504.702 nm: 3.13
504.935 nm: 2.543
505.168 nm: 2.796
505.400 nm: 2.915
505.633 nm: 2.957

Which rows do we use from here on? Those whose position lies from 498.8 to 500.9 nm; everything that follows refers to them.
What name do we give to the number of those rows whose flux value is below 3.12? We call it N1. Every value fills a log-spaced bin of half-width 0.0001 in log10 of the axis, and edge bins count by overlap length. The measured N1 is 8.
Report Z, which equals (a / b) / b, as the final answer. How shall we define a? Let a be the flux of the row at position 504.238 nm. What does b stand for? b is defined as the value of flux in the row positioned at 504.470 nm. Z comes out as 0.284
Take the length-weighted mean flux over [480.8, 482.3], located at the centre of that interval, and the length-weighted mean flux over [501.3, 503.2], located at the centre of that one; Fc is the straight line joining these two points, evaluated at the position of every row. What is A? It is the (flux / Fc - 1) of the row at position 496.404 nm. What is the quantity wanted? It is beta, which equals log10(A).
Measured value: -1.18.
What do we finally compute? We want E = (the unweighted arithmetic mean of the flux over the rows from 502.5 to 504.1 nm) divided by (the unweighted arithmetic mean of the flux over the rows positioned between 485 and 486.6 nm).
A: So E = 0.94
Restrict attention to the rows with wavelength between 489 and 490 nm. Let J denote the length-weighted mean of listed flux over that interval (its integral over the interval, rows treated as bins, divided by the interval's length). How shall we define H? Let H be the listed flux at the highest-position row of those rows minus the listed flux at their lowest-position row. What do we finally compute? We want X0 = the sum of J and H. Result 4.04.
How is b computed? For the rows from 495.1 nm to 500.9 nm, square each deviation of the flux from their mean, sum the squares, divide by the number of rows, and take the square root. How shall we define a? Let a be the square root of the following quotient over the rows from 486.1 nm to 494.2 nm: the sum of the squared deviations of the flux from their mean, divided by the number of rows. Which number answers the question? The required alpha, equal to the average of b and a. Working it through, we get 0.26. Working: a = 0.284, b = 0.24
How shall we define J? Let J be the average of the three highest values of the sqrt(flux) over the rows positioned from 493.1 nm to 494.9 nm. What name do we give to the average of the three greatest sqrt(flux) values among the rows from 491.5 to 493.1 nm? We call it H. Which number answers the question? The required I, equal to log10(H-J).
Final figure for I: -2.1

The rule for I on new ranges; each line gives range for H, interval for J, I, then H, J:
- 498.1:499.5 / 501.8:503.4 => -2.1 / 1.74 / 1.74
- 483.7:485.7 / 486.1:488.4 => -1.6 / 1.82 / 1.79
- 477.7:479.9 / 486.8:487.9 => -1.5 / 1.80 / 1.76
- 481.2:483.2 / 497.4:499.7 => -1.6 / 1.81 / 1.78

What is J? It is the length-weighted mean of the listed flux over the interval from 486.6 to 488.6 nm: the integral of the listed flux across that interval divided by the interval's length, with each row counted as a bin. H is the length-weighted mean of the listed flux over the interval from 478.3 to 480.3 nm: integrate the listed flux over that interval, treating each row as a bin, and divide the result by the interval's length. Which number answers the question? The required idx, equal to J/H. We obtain 0.98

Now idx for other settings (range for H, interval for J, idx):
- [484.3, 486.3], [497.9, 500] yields 0.95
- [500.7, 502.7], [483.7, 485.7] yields 1.16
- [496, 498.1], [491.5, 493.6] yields 0.98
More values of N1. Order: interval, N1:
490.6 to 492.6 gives 3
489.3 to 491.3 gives 1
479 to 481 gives 3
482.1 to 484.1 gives 3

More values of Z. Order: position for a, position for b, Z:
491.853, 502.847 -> 0.333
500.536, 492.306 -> 0.274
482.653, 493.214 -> 0.300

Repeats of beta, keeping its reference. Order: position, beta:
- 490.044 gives -1.18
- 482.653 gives -3.37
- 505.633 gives -1.13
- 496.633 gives -1.61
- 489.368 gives -1.09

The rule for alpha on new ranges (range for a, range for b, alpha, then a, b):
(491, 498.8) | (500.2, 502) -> 0.23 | 0.281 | 0.18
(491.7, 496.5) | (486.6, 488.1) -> 0.28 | 0.314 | 0.24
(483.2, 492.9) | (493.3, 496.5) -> 0.27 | 0.267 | 0.27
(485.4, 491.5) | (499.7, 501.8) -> 0.22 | 0.256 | 0.18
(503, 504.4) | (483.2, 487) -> 0.21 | 0.241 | 0.18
